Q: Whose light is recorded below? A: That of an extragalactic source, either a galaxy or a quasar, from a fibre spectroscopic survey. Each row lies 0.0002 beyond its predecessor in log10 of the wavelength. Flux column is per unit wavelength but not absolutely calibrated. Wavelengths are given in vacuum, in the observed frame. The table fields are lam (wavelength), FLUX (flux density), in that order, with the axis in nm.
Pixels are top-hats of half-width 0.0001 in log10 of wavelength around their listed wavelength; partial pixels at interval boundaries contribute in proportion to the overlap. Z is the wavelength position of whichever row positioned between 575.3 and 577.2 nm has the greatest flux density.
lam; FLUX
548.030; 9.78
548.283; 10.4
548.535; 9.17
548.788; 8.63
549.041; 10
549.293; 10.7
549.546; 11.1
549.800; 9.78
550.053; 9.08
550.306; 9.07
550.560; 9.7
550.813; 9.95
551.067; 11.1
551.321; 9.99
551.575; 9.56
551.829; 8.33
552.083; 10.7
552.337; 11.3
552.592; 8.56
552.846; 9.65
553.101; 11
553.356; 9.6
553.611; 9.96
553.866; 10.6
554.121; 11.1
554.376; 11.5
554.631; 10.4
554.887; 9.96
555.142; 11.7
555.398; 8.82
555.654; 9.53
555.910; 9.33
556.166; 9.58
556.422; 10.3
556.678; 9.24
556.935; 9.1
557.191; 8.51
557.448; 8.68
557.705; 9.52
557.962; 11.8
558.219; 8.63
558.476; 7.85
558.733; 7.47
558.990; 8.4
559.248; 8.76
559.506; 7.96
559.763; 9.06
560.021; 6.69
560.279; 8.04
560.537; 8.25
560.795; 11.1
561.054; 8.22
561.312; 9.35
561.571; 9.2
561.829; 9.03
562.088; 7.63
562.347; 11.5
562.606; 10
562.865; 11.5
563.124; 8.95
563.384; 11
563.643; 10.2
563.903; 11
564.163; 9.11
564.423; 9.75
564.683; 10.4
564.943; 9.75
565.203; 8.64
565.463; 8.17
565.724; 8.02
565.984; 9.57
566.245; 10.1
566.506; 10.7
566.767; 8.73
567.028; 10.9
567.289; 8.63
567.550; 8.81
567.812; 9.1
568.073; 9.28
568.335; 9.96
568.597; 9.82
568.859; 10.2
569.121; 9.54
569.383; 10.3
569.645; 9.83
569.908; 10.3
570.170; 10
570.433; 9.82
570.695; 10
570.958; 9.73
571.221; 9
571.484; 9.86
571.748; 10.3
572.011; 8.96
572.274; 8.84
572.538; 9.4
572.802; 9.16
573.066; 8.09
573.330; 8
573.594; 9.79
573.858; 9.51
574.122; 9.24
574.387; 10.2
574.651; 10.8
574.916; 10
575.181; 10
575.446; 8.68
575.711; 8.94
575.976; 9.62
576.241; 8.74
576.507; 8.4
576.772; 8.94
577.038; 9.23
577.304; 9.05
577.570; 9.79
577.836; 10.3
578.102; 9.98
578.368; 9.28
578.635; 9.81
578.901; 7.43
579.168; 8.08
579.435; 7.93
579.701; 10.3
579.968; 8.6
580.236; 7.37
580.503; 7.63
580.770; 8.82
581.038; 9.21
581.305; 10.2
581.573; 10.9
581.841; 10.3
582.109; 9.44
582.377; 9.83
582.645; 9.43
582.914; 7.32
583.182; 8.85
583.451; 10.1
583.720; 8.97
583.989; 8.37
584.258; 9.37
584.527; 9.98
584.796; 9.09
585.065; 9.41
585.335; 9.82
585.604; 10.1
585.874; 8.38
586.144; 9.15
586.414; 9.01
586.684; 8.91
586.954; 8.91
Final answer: 575.976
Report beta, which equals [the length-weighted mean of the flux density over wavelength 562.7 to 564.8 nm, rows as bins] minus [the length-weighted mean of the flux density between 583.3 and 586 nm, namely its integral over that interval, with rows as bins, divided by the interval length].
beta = 0.9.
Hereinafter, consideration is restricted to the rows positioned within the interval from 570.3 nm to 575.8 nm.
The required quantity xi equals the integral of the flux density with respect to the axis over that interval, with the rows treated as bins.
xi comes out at 52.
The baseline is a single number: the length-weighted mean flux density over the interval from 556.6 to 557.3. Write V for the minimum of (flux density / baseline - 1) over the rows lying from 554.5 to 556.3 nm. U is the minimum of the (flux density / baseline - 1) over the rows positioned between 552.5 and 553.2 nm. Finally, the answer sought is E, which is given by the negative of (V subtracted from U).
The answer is 0.03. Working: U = -0.043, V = -0.01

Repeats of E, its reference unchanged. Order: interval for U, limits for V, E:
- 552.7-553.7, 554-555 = 0.04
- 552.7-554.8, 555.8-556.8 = -0.04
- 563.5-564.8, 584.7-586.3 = -0.08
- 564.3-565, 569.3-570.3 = 0.01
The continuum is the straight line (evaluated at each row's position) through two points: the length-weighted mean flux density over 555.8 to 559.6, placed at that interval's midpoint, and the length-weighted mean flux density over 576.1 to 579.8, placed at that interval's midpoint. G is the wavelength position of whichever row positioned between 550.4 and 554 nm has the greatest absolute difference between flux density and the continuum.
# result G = 552.337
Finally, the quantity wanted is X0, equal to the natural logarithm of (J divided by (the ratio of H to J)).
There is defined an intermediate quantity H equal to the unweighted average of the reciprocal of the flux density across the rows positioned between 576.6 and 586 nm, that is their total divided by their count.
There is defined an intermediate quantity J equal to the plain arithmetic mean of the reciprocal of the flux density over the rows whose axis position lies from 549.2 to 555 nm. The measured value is -2.41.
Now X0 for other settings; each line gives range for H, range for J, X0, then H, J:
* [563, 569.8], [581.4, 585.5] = -2.21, 0.105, 0.107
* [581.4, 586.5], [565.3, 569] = -2.24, 0.108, 0.107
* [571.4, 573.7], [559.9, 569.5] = -2.26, 0.110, 0.107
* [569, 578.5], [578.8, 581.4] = -2.02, 0.106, 0.118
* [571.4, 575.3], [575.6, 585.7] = -2.17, 0.106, 0.110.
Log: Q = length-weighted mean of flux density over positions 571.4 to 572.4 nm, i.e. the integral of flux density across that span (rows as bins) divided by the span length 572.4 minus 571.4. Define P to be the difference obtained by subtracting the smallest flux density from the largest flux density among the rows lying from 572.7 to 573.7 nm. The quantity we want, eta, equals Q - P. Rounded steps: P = 1.79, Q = 9.5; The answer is 7.7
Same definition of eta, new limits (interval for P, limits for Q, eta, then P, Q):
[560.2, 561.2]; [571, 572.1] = 6.5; 3.06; 9.6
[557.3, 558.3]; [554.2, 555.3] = 7.7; 3.17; 10.8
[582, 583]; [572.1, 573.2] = 6.4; 2.51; 8.9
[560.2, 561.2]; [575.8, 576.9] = 5.9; 3.06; 8.9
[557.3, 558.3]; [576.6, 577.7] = 6.0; 3.17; 9.2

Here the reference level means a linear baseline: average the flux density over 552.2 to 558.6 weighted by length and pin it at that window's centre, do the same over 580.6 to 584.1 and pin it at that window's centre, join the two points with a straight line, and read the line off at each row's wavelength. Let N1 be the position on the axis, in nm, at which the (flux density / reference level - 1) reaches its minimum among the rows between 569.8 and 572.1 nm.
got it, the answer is 572.011 nm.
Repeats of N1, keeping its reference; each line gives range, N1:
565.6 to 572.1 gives 565.724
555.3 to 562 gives 560.021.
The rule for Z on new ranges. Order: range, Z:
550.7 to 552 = 551.067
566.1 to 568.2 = 567.028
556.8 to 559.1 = 557.962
